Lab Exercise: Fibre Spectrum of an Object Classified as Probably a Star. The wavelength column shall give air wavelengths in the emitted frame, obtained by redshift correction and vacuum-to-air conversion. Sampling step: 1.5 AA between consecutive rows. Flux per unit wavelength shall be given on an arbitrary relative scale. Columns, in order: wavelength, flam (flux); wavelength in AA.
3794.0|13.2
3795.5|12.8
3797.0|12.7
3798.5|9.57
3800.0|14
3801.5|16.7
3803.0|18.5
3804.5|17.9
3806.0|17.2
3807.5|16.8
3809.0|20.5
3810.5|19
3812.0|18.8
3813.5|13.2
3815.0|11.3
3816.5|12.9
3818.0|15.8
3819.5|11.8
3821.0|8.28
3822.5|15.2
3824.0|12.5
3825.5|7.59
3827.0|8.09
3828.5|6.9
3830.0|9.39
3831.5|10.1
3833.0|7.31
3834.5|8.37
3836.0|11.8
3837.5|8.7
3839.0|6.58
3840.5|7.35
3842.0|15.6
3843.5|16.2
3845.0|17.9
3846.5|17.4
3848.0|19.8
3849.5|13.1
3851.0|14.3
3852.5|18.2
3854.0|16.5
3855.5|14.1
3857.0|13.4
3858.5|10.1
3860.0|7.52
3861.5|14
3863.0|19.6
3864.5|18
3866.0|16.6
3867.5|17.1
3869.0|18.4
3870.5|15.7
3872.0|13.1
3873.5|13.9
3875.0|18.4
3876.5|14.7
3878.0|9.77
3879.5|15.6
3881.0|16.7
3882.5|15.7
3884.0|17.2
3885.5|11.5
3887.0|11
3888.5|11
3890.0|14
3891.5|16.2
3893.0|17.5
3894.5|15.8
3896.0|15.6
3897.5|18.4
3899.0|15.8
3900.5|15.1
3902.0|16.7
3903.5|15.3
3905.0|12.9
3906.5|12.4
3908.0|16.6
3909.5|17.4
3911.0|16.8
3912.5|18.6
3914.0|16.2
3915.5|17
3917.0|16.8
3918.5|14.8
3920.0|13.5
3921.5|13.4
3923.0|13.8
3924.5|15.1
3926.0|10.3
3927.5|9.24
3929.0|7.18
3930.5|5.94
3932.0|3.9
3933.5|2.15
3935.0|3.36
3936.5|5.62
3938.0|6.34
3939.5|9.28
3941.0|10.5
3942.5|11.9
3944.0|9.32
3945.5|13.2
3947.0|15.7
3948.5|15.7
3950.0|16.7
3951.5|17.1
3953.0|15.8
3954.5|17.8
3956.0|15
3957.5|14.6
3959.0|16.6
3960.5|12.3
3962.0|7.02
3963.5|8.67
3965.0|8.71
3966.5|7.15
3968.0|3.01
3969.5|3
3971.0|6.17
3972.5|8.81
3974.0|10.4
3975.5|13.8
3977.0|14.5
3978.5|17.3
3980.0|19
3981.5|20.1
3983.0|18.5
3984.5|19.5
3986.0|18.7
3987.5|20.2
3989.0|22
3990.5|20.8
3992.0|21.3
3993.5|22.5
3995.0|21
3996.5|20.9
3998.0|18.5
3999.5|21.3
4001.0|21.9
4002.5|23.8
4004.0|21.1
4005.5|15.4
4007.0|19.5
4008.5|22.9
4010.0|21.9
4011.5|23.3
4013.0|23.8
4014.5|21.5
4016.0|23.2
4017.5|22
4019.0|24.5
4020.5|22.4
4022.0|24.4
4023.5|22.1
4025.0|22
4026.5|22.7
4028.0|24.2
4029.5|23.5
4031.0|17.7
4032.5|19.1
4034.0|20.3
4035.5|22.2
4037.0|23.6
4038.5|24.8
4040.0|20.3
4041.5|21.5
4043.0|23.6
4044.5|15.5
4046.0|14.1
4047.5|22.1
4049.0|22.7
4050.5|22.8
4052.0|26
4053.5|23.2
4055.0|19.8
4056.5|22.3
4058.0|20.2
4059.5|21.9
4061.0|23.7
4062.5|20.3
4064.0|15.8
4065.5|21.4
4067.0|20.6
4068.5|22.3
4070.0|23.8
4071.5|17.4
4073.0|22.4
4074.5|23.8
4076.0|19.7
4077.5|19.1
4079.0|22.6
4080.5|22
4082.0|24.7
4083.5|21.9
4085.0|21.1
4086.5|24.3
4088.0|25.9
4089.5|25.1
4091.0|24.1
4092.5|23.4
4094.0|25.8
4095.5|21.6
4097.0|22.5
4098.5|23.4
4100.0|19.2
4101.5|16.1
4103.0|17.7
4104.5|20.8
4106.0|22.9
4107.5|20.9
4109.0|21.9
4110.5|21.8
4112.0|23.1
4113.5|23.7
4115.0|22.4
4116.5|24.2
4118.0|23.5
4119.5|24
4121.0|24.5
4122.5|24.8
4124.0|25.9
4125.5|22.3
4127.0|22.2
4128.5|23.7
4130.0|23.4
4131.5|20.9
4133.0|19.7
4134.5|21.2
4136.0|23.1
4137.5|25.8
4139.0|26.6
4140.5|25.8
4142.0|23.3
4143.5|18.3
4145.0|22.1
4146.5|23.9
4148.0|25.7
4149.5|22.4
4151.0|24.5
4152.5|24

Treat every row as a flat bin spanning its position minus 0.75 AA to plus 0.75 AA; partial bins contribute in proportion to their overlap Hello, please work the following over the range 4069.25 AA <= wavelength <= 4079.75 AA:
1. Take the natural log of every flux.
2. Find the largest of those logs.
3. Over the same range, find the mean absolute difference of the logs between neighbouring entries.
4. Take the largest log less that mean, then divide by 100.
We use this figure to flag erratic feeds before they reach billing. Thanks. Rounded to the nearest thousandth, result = 0.030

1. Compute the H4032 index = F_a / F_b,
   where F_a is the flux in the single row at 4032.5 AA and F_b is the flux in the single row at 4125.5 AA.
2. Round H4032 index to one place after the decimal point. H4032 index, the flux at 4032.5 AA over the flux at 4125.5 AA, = 0.9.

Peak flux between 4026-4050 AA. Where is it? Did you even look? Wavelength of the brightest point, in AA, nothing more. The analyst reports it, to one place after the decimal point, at 4038.5 AA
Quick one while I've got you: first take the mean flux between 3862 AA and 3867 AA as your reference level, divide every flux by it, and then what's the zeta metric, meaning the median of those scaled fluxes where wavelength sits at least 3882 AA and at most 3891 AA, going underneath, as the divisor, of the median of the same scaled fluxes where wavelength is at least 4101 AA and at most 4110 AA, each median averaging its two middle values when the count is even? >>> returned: 1.6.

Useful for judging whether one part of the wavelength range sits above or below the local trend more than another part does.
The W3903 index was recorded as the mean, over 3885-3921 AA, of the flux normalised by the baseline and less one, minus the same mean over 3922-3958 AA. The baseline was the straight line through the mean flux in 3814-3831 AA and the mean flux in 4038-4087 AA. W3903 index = 0.4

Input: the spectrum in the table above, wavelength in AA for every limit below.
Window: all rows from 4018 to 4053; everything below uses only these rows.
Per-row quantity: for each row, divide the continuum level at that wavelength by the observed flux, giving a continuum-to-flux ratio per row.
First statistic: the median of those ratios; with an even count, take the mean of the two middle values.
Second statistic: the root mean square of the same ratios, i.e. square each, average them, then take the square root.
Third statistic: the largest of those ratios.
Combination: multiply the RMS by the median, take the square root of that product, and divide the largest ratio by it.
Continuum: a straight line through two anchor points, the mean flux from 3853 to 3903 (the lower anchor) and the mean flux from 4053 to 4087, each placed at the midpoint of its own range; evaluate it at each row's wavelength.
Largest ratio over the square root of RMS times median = 1.6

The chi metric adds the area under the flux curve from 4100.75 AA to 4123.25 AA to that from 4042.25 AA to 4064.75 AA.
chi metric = 969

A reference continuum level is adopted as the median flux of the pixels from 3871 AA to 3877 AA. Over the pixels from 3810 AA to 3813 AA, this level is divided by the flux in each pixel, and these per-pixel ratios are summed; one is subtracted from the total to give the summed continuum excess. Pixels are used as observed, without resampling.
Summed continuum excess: 0.51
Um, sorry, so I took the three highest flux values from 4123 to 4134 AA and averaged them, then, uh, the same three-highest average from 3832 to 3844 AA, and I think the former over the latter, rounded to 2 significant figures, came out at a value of 1.7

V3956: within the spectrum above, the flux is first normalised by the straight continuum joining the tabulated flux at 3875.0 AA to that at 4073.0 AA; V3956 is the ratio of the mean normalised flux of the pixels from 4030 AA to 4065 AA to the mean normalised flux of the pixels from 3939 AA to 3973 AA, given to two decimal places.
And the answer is 1.67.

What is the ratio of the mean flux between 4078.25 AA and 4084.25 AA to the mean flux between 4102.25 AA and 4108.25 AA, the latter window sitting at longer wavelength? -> 1.11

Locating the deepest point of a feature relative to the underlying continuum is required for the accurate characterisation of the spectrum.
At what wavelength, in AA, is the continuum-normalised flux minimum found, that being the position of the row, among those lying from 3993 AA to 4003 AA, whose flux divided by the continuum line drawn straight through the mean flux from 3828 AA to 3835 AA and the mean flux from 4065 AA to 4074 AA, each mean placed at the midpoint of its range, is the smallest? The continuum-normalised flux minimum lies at 3998.0 AA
